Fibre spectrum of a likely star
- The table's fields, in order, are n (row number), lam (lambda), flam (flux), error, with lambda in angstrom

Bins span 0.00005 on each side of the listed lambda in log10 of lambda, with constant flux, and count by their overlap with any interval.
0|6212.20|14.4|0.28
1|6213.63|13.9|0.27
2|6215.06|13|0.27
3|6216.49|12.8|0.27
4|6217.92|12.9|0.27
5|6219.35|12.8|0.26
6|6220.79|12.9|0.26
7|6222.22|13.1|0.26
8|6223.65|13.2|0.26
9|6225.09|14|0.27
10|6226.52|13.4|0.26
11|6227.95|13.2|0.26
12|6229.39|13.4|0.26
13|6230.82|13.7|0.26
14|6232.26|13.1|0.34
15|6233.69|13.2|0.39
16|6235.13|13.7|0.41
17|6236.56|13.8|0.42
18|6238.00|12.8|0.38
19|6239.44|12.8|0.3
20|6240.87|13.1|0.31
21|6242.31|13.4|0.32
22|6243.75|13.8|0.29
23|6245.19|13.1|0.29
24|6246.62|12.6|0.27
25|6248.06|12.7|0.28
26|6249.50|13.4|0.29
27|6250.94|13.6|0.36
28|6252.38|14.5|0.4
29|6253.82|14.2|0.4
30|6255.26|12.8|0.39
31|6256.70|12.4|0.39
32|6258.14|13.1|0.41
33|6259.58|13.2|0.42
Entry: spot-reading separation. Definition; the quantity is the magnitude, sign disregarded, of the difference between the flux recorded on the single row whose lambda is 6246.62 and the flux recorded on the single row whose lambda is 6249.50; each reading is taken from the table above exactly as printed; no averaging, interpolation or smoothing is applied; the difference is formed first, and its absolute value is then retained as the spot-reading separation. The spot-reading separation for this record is 0.80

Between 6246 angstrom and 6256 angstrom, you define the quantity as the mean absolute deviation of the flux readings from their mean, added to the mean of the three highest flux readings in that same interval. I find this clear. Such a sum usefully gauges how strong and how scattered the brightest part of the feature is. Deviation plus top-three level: 14.70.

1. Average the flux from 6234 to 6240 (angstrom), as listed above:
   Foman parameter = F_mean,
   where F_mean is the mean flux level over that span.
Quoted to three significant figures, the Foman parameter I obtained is 13.3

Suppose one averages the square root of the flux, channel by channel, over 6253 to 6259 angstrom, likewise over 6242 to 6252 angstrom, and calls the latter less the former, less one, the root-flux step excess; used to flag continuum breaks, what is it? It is -0.99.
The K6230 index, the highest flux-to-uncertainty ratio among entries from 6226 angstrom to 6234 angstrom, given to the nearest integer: 53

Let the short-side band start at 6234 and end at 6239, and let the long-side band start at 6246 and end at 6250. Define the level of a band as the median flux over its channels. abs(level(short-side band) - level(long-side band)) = 1.0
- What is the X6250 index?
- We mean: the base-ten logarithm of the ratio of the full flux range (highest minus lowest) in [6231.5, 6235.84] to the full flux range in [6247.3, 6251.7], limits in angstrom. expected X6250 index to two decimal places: -0.18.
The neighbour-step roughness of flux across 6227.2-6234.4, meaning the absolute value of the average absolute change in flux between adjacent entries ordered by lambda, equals 0.30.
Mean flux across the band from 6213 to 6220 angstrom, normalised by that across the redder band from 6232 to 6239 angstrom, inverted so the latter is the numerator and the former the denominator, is 1.02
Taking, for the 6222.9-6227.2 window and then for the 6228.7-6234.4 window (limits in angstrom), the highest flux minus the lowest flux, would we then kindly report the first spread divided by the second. 1.33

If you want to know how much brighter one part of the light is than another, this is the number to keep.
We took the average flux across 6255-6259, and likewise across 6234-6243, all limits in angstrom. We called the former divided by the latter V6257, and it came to 0.96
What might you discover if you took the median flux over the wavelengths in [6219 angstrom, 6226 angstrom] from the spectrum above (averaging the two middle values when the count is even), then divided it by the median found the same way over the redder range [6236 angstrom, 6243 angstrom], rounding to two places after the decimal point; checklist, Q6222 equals 1.00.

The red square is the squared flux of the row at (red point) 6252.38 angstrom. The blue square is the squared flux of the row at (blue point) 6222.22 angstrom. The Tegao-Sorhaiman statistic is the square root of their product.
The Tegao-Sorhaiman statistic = 190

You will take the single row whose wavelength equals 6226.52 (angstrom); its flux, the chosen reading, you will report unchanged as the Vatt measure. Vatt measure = 13.4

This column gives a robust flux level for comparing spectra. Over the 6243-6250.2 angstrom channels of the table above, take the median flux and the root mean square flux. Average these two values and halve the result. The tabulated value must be 6.56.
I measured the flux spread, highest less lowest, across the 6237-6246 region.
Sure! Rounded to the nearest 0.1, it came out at 1.0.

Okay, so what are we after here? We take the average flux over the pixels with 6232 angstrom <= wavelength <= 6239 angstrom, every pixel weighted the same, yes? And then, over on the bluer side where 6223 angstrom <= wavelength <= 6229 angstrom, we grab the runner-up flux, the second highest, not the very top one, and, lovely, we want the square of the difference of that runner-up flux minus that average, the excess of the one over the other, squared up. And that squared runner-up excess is 0.01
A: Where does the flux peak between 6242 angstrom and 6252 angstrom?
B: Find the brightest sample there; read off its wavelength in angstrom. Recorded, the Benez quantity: 6243.75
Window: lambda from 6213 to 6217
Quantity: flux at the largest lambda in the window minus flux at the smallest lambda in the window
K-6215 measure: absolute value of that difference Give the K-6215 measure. 1.1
